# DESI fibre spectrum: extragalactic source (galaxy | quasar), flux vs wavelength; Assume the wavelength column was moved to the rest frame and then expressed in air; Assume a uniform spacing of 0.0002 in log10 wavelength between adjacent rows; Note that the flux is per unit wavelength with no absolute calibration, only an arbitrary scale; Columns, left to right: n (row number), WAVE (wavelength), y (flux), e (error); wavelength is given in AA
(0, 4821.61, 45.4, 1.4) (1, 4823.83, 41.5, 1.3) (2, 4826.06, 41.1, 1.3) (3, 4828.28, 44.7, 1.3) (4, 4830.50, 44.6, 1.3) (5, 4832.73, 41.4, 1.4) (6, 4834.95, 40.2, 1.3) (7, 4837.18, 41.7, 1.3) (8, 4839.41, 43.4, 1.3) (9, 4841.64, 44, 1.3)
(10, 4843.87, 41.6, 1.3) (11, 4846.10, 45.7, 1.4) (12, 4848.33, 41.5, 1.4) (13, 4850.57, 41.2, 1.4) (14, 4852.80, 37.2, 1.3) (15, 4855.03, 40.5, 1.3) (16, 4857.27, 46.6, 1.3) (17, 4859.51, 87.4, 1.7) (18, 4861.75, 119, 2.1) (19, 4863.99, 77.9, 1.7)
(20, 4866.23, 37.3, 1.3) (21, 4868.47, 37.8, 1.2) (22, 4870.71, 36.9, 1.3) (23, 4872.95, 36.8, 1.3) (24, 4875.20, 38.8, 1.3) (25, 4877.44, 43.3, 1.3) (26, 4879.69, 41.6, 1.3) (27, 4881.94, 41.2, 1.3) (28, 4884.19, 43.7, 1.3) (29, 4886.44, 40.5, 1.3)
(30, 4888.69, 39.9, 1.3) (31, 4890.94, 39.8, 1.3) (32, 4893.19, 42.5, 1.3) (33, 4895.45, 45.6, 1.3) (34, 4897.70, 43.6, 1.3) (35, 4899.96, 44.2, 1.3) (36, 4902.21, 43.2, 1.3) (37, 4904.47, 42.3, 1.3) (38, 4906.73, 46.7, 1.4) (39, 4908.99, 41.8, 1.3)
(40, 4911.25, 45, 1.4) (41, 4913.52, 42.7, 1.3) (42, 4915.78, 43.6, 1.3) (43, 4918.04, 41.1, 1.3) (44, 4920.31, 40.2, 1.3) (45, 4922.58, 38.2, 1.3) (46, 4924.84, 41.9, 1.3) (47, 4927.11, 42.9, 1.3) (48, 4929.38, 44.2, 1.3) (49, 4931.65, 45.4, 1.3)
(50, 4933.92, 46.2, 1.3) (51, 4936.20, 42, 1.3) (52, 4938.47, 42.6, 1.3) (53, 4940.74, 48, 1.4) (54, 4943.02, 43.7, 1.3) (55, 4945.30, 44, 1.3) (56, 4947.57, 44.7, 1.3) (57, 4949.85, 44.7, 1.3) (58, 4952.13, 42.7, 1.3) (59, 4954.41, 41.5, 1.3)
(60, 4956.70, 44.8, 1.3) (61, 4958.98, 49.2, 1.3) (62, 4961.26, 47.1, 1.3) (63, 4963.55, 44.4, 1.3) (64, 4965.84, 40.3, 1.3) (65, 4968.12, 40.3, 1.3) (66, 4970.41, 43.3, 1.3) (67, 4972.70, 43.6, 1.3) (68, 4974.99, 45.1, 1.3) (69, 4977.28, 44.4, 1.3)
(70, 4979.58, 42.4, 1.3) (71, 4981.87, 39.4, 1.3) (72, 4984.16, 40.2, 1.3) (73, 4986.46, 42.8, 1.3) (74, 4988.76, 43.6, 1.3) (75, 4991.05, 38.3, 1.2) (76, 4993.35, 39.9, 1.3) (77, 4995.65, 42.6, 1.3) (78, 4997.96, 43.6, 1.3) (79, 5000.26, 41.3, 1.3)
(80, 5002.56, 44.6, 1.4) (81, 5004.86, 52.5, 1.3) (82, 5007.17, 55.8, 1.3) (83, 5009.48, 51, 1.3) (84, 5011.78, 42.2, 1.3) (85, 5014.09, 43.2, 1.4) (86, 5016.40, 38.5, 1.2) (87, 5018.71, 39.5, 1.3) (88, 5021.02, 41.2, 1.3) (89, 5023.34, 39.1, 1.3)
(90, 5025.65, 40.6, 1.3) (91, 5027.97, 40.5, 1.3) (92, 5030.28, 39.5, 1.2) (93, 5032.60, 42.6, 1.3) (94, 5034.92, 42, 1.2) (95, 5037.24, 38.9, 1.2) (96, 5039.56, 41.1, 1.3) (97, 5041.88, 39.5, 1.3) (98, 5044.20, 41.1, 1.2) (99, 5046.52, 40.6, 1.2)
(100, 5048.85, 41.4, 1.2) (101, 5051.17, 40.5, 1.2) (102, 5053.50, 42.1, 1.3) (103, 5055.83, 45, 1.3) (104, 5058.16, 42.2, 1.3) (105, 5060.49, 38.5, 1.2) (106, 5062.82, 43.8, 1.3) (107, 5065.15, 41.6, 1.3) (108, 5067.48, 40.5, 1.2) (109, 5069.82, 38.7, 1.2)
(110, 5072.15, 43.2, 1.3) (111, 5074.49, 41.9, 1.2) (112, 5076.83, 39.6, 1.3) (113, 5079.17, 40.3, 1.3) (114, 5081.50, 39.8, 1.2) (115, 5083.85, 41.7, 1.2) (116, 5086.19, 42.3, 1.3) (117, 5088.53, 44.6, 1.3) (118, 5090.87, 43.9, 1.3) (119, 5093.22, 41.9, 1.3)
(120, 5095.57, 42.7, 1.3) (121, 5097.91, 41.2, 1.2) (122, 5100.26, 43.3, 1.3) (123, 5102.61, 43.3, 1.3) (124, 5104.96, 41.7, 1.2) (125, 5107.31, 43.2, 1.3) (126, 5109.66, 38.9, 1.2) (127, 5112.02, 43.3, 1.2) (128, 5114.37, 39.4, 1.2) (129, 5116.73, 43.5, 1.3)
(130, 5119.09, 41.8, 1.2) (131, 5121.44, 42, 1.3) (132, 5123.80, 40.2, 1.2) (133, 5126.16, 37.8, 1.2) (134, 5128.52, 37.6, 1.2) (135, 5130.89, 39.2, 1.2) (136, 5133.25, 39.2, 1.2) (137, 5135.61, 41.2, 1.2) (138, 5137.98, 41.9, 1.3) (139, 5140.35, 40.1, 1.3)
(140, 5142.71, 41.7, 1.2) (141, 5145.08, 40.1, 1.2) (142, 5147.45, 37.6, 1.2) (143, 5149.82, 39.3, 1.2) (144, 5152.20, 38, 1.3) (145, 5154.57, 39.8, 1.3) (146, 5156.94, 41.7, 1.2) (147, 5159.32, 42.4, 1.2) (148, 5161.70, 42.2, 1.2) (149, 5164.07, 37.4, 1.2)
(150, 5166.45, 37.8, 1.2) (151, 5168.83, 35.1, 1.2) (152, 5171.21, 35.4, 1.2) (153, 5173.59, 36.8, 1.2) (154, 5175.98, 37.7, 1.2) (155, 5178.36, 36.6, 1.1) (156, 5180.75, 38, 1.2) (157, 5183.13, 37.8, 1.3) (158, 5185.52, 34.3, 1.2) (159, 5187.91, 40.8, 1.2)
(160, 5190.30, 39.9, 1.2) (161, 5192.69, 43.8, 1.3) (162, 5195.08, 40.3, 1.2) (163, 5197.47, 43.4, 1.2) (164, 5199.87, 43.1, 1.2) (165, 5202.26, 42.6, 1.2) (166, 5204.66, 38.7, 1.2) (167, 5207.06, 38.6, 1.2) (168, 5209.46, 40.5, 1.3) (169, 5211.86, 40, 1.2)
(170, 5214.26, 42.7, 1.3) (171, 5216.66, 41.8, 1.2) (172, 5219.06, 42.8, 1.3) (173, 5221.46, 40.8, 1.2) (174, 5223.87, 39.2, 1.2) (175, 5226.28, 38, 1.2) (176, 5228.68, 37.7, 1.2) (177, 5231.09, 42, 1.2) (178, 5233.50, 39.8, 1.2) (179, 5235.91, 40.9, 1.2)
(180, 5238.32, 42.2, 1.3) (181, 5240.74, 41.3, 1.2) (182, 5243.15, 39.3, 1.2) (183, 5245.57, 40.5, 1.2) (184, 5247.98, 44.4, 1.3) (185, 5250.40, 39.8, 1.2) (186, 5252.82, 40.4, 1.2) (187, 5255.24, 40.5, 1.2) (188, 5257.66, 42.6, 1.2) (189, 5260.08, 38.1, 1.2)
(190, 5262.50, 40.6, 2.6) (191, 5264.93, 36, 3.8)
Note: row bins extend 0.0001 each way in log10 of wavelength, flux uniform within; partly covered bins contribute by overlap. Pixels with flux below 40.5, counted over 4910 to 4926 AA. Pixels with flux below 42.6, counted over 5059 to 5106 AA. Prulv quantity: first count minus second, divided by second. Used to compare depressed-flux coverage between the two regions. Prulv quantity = -0.85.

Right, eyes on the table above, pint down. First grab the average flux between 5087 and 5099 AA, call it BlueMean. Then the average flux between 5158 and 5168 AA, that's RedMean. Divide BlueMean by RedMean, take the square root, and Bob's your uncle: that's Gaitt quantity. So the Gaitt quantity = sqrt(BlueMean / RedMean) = 1.04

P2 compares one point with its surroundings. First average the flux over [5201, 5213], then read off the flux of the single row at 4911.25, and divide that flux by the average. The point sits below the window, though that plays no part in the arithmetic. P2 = 1.12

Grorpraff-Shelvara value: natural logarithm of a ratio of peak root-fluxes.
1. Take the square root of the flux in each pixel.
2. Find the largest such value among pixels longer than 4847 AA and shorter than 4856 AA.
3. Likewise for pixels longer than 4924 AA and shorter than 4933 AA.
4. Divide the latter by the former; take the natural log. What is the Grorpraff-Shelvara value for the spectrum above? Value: 0.04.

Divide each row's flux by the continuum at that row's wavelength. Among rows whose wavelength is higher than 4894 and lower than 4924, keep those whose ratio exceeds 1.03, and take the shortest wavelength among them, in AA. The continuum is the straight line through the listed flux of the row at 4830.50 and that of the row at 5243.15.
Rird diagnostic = 4895.45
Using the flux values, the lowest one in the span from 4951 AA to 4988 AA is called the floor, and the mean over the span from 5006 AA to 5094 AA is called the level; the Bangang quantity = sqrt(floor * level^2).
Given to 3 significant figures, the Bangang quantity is 263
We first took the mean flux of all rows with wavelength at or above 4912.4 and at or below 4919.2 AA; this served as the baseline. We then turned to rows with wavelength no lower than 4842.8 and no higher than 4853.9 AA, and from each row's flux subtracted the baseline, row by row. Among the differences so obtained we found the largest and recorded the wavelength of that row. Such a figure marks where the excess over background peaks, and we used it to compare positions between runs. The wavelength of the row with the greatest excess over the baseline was 4846.10 AA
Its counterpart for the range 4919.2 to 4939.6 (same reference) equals 4933.92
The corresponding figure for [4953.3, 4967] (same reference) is 4958.98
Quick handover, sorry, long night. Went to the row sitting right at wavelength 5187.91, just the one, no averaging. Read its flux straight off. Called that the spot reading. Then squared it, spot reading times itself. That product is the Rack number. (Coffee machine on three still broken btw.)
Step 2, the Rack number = 1665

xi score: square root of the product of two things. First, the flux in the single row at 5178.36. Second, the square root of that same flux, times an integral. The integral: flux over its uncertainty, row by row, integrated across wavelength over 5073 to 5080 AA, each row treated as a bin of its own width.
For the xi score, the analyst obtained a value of 223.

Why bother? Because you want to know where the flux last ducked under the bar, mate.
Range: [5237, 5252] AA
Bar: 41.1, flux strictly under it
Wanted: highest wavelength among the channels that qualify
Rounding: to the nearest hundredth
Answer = 5250.40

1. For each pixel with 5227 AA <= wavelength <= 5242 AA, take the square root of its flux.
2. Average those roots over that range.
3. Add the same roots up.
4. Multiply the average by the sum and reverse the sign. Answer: -244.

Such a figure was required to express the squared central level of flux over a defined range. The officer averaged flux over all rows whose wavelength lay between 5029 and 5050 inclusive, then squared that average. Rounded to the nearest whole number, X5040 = 1660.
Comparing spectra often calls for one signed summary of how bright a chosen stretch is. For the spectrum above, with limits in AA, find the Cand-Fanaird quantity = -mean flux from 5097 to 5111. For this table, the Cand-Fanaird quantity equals -41.9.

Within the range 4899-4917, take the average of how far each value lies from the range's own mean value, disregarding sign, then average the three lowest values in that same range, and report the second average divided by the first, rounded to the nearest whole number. 35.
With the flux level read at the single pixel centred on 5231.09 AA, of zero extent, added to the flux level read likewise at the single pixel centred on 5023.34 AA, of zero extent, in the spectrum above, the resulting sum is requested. 81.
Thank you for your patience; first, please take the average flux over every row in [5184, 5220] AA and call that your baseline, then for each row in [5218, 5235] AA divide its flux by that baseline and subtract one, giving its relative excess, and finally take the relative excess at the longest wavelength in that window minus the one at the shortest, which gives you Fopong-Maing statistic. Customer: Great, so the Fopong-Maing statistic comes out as -0.073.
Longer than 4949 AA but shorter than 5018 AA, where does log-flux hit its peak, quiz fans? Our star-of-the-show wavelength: 5007.17 AA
